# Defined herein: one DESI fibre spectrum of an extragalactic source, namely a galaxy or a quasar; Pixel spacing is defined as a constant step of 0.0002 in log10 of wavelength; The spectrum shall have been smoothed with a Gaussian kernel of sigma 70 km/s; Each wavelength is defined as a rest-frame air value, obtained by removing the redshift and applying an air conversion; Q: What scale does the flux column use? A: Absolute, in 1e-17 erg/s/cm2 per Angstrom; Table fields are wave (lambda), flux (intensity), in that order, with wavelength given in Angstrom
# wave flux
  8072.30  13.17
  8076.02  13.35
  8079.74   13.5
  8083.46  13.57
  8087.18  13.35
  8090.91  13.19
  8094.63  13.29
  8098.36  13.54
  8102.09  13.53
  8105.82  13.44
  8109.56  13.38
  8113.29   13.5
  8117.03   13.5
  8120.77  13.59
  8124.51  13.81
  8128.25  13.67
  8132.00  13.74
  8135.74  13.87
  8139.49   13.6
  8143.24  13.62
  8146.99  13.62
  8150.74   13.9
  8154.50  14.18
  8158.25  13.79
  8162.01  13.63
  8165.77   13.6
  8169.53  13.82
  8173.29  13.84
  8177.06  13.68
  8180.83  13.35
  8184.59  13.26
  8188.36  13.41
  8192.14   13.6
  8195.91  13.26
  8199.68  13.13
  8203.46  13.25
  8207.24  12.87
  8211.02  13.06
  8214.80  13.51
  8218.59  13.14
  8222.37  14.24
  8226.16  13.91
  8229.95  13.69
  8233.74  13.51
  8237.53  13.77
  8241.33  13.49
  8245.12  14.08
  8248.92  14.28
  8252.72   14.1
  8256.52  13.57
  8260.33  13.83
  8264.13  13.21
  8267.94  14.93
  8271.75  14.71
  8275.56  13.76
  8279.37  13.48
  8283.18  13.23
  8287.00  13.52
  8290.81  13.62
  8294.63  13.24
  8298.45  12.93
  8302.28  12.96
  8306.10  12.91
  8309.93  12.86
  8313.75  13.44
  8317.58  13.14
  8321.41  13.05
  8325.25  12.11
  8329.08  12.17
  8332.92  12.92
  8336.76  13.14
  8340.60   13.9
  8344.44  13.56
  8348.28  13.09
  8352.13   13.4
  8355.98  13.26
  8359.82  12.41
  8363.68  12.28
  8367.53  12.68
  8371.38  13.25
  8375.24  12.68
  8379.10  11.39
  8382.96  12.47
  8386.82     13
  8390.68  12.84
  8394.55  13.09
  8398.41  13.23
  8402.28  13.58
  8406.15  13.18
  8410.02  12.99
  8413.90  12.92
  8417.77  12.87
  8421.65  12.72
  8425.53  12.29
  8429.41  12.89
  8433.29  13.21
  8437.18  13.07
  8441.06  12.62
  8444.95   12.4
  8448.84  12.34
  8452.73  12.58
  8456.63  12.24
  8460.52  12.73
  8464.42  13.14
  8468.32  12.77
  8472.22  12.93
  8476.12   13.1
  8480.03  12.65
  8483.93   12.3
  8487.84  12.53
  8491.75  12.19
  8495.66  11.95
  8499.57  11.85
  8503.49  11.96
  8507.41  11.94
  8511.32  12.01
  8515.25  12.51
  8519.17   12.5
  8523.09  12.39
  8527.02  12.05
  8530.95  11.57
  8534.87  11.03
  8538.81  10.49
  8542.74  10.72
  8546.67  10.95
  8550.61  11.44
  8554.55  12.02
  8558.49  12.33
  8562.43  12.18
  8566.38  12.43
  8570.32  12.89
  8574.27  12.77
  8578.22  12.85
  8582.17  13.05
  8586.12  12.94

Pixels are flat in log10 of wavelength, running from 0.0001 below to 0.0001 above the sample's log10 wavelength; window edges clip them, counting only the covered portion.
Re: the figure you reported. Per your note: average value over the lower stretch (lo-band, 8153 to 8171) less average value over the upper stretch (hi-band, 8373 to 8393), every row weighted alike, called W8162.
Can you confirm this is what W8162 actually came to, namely 1.3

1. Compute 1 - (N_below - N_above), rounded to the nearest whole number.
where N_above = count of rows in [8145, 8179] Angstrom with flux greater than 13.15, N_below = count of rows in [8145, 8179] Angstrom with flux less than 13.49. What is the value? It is 10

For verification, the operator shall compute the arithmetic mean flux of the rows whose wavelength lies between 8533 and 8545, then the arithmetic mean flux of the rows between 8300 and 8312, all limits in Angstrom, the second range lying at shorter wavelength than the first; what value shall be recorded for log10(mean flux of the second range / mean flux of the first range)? 0.08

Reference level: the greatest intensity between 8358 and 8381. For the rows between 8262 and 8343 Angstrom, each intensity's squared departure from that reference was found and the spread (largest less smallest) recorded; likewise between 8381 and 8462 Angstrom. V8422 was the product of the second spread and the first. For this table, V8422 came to 2.9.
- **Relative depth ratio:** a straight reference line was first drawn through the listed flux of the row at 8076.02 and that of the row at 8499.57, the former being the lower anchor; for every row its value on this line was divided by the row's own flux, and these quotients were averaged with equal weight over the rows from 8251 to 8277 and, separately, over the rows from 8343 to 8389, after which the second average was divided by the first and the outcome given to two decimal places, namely 1.07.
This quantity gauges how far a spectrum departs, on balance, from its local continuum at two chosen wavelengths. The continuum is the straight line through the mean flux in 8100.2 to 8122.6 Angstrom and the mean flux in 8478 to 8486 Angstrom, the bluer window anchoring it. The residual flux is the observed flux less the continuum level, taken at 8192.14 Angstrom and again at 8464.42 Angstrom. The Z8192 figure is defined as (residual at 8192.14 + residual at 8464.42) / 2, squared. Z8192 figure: 0.22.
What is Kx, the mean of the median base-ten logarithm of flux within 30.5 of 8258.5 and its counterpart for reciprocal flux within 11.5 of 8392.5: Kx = 0.607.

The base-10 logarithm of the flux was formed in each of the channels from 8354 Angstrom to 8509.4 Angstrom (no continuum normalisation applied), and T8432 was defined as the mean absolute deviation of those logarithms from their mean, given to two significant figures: 0.013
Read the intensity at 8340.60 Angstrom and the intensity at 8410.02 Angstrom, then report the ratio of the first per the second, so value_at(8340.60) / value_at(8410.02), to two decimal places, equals 1.07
